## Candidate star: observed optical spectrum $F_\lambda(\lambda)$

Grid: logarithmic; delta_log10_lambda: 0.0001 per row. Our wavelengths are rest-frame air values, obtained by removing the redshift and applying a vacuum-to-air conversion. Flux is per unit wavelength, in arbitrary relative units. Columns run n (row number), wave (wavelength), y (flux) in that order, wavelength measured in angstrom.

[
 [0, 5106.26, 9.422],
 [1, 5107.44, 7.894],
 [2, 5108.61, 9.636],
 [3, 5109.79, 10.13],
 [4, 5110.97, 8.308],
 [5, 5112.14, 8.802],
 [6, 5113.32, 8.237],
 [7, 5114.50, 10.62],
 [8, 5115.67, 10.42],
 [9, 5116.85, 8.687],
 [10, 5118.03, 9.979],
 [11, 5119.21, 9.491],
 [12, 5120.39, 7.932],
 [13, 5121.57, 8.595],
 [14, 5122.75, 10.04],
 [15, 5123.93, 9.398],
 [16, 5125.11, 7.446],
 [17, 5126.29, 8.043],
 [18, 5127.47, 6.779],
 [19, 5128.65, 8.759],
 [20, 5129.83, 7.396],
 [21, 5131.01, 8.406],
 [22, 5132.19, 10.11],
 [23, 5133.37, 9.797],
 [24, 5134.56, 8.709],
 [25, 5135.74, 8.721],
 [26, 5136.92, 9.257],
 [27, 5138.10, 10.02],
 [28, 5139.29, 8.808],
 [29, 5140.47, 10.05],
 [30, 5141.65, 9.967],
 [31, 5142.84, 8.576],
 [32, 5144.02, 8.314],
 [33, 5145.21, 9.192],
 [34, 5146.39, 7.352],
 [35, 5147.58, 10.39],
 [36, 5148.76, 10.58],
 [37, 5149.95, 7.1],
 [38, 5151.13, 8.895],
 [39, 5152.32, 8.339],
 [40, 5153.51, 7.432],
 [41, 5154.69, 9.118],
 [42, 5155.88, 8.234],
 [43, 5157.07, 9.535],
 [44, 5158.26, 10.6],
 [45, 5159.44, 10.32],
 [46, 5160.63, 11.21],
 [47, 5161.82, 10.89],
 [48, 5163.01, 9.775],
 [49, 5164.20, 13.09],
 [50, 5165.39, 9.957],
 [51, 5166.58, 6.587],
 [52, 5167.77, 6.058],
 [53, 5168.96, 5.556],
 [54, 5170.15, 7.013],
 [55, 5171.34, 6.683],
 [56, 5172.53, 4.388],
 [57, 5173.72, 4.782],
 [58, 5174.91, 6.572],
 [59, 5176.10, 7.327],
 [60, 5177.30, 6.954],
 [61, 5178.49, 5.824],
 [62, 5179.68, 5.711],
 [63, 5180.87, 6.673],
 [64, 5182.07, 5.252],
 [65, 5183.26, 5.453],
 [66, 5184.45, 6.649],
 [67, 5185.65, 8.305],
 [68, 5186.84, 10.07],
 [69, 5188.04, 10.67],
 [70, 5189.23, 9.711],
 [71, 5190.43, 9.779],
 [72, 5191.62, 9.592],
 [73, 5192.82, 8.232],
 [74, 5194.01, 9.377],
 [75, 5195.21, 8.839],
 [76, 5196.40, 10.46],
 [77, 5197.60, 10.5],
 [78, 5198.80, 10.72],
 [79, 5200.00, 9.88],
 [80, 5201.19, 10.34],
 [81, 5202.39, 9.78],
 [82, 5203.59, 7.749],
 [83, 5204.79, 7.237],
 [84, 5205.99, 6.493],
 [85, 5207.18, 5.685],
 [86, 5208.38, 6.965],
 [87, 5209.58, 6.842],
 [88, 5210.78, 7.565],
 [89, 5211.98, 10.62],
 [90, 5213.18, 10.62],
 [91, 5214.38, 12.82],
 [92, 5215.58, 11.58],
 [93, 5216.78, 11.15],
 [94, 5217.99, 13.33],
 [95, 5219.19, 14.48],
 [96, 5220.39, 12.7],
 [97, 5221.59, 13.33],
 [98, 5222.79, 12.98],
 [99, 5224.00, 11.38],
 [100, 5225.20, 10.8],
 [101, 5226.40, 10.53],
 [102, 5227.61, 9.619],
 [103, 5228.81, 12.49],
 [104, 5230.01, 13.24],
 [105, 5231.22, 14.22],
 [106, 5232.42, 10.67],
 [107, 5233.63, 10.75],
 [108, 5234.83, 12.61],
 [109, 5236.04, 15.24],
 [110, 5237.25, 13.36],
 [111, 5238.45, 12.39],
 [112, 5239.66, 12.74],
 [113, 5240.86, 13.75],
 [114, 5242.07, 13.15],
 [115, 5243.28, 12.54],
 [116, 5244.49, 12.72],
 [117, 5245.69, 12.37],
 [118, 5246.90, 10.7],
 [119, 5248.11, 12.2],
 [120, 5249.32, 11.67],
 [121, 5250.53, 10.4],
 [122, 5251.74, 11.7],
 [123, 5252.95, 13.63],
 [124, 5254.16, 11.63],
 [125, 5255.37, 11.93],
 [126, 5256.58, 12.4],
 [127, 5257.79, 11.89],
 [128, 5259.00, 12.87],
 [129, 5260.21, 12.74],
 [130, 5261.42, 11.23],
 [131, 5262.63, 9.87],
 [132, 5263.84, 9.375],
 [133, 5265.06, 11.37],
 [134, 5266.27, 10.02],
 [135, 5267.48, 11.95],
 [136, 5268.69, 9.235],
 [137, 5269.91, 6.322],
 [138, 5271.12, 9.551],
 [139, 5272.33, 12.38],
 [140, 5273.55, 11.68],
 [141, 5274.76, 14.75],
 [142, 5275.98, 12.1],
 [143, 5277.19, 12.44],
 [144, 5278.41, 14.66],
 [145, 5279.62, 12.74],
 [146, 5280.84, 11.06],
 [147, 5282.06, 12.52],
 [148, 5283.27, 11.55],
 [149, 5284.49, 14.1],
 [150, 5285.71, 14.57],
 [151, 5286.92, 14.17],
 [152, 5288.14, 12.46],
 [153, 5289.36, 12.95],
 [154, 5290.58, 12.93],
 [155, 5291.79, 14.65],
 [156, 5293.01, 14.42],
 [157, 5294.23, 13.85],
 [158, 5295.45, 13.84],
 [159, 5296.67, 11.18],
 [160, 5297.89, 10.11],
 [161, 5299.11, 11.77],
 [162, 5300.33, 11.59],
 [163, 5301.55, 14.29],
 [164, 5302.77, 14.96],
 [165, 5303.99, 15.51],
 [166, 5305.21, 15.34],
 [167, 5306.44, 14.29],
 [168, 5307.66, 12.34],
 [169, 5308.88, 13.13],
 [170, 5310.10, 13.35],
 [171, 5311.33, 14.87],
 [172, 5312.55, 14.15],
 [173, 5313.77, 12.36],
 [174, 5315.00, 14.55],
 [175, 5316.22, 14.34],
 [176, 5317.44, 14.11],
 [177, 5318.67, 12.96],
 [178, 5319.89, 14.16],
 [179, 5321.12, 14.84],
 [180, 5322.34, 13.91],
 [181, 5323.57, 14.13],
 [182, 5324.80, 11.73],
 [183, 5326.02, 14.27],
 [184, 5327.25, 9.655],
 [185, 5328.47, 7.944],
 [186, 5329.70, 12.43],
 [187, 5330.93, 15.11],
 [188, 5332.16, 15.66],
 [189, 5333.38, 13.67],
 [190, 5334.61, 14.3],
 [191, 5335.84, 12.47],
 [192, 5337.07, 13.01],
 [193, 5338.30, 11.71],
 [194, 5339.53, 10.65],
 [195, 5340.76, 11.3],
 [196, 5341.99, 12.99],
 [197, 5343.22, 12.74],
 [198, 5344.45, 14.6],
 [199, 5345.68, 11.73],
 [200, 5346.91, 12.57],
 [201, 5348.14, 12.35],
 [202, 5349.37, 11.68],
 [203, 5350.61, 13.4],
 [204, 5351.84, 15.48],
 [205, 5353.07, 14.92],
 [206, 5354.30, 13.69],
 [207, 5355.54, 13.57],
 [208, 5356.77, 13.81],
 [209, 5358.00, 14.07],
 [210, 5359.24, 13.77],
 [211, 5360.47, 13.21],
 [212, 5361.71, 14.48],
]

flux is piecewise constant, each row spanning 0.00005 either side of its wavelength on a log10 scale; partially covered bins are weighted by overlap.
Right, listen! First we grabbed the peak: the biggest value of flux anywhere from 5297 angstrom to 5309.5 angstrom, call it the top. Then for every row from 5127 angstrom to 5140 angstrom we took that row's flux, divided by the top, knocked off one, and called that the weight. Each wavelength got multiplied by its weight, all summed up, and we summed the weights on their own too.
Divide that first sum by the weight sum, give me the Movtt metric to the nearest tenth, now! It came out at 5133.1 angstrom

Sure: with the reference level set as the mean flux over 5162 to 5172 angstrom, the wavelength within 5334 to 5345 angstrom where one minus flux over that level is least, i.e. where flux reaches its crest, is 5344.45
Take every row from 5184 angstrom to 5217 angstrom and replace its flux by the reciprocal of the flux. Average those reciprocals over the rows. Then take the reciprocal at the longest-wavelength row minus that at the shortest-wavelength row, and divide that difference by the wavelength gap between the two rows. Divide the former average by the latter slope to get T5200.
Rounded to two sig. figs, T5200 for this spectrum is -60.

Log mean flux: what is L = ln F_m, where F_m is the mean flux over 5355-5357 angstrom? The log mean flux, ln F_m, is 2.62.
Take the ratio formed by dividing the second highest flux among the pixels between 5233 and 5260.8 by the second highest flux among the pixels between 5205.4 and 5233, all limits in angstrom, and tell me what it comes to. 0.97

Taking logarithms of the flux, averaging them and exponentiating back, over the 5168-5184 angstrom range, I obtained 6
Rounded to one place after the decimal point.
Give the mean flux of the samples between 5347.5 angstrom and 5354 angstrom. 13.6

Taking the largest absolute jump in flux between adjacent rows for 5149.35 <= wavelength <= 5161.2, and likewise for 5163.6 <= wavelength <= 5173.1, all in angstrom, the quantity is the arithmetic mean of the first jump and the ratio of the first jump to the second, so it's 1.16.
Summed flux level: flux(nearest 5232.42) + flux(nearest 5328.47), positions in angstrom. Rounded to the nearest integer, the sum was 19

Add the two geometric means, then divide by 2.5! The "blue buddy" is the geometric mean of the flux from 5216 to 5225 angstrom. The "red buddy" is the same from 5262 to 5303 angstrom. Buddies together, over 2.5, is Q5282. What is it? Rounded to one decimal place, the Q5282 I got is 9.9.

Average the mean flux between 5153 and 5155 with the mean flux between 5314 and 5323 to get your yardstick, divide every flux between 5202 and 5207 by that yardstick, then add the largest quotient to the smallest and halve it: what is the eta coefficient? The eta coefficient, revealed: 0.73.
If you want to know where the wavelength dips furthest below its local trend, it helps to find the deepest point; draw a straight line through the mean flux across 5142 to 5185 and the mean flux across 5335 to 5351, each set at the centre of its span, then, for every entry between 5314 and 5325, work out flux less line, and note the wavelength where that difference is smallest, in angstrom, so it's 5324.80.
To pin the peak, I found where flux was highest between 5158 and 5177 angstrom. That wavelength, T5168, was 5164.20 angstrom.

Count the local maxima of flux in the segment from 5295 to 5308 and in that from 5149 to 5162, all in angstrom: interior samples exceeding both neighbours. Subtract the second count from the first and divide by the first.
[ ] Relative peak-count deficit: -1.0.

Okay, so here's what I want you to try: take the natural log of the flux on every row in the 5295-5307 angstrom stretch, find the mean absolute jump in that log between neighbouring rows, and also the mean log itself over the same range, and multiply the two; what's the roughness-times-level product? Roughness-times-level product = 0.24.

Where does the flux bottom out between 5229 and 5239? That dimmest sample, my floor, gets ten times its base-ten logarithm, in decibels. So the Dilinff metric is 10.3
